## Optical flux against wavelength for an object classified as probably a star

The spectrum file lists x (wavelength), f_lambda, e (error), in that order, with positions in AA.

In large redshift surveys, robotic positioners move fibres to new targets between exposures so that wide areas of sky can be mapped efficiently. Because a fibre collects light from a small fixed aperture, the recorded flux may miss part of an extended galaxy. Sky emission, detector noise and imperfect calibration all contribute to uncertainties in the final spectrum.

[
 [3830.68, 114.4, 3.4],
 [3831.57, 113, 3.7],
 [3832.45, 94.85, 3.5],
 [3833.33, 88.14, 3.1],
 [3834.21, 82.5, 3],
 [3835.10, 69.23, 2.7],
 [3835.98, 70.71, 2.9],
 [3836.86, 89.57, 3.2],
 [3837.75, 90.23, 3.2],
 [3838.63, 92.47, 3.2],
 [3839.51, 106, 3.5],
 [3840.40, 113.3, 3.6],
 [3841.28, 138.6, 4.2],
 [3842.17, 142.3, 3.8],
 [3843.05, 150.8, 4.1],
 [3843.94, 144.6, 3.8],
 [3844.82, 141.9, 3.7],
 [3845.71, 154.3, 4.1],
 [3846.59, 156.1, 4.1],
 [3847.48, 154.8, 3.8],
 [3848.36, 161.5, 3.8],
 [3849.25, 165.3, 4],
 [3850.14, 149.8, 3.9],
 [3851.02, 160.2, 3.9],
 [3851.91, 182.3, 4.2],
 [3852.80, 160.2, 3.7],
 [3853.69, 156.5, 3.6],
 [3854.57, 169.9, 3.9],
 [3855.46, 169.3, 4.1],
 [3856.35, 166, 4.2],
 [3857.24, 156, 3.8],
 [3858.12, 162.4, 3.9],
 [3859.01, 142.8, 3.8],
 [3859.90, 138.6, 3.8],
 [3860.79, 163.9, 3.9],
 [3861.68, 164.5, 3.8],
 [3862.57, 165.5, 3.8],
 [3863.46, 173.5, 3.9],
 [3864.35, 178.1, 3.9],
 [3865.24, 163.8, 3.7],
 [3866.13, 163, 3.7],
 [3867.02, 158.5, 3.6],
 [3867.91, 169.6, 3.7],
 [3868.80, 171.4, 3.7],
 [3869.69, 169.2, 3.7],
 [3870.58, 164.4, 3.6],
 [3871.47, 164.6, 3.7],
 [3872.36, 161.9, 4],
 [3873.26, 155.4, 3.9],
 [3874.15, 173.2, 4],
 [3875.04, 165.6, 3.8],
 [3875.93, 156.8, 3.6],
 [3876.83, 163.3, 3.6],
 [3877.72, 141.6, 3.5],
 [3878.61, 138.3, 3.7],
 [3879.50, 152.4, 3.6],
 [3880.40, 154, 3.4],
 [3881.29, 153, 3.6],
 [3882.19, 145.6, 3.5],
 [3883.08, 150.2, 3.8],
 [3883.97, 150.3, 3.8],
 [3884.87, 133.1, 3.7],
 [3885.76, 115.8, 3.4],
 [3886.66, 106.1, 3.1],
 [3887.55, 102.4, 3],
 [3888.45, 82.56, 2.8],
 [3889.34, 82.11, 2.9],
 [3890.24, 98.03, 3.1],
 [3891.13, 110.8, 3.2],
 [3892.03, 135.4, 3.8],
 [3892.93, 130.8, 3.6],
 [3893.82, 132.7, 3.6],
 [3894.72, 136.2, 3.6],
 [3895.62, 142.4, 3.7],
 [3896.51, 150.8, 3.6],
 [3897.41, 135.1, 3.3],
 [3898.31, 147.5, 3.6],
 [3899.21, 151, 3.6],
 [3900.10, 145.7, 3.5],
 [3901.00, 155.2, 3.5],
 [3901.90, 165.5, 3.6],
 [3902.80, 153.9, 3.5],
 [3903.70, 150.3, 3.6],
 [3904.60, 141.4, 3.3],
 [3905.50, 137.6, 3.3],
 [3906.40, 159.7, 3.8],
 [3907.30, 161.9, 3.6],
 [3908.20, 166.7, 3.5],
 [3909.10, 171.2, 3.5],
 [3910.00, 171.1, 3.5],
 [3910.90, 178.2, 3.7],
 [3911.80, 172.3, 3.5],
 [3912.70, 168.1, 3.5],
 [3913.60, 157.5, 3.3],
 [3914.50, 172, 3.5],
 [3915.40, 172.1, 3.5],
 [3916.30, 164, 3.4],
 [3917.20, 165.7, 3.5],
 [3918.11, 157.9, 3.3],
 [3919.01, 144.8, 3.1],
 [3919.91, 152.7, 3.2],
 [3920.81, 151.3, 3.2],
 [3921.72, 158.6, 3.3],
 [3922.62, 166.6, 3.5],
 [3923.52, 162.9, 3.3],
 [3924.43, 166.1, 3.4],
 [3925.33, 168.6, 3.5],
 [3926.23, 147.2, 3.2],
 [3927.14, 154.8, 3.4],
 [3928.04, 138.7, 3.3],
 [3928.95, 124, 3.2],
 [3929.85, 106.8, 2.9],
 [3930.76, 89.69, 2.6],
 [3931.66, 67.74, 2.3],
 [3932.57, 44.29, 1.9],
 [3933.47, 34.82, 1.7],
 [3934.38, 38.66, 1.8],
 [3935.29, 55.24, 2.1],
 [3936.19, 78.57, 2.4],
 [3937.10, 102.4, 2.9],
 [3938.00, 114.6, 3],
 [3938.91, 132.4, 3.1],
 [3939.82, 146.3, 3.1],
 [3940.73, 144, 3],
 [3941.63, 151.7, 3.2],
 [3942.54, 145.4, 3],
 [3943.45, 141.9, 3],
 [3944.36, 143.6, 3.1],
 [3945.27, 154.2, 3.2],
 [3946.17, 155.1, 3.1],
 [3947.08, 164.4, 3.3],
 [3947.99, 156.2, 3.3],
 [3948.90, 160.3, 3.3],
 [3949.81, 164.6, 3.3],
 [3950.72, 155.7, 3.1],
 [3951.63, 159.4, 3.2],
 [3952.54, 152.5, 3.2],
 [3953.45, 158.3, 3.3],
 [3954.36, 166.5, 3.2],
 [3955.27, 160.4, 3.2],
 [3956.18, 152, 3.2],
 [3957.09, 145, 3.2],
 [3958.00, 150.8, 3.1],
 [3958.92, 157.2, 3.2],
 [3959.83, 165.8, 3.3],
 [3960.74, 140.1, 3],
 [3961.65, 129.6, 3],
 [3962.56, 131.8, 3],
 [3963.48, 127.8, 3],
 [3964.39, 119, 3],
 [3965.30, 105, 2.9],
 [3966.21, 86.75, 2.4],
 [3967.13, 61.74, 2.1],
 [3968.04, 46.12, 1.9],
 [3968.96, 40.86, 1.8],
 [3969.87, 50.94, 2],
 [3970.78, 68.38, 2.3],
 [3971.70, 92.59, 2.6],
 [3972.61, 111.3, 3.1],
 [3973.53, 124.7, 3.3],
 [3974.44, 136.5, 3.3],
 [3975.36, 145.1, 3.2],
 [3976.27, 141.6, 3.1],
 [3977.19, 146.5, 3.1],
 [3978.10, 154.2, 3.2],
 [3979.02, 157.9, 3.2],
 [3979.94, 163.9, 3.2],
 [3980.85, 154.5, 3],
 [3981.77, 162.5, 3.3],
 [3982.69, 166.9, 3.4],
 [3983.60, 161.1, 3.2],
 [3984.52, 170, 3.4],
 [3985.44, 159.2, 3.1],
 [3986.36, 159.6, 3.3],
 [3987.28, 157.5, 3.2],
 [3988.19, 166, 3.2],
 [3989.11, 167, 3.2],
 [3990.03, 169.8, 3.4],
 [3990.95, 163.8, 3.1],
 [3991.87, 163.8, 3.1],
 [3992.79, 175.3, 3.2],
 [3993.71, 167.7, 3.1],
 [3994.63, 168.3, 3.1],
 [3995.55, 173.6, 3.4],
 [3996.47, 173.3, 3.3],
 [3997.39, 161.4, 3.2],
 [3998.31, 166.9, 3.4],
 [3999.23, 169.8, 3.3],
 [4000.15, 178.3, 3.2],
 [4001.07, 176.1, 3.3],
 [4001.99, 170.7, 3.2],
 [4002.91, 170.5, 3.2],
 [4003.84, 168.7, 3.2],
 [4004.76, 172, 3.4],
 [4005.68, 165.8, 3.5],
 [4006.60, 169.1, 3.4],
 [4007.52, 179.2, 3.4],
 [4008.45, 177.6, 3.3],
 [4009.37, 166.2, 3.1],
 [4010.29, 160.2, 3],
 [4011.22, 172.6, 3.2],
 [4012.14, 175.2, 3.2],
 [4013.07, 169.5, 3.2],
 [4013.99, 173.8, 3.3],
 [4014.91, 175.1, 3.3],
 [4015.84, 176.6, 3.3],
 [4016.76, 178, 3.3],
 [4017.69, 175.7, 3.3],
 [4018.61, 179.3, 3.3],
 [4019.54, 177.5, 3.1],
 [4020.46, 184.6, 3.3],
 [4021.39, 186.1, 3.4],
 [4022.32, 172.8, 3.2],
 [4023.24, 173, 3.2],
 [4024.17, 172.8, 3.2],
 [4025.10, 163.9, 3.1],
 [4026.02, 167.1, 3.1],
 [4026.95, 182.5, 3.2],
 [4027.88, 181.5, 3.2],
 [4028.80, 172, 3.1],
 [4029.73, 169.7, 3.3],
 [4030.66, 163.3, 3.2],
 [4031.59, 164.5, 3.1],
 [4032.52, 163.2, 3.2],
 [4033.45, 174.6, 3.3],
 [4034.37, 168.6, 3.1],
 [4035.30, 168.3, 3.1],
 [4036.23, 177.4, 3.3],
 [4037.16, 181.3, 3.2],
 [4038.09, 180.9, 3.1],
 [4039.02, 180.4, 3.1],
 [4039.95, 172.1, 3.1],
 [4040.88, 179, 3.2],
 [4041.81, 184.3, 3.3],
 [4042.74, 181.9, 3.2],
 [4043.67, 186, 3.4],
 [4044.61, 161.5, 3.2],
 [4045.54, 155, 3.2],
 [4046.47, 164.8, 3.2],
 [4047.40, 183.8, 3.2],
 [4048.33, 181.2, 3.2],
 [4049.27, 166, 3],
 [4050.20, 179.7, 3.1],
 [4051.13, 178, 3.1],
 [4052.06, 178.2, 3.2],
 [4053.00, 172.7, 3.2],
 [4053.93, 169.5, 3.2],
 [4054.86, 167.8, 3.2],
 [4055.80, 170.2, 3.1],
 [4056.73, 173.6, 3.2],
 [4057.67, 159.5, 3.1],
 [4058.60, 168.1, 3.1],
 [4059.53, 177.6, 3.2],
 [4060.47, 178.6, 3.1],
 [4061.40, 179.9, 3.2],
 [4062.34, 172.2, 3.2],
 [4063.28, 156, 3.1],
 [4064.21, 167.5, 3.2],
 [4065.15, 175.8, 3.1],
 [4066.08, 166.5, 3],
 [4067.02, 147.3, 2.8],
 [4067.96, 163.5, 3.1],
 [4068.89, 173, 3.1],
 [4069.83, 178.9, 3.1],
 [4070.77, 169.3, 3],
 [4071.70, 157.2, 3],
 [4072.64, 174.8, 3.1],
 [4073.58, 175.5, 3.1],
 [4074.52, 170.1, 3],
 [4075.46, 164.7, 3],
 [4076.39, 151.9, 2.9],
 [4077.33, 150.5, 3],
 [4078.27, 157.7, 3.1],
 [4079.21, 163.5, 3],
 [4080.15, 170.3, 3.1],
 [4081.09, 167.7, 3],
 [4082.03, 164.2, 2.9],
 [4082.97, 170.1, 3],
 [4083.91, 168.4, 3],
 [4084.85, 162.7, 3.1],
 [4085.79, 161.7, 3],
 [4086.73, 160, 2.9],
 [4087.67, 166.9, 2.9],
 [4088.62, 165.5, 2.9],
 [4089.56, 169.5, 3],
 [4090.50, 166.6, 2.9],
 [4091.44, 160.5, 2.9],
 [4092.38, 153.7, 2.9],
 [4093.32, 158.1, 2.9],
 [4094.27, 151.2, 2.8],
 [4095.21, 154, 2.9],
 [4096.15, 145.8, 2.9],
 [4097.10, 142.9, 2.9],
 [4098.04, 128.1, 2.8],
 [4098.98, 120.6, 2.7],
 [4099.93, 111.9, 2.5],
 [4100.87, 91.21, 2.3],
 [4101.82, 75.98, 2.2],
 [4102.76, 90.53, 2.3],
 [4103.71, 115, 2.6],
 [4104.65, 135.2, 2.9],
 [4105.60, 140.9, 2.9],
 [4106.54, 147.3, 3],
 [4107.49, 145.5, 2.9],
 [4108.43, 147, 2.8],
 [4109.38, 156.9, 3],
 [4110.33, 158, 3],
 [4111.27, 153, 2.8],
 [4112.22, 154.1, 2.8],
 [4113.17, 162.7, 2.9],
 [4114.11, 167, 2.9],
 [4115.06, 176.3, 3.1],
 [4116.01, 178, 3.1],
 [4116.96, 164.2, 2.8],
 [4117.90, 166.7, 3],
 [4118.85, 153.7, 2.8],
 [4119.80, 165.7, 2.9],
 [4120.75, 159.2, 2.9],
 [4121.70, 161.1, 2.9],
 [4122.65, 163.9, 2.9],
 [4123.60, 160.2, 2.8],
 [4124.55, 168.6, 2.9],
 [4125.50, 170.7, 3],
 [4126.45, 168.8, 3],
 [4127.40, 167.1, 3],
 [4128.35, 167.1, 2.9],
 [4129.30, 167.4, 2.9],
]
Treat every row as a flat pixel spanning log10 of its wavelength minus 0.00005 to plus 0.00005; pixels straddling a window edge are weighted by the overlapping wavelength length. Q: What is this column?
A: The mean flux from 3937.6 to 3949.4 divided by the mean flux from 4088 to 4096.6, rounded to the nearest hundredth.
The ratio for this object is 0.93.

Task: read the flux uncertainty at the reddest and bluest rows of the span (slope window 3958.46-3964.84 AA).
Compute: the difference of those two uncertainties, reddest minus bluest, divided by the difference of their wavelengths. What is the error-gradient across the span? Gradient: -0.037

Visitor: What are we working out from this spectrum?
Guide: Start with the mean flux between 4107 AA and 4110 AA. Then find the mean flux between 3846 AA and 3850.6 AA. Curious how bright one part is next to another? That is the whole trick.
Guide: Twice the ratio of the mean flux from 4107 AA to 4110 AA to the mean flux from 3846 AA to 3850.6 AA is 1.9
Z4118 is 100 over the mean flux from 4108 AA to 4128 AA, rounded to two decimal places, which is 0.61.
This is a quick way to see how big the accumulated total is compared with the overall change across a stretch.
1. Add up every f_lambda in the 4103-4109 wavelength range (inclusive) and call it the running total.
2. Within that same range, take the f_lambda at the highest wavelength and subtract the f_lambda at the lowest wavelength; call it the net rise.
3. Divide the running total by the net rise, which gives 26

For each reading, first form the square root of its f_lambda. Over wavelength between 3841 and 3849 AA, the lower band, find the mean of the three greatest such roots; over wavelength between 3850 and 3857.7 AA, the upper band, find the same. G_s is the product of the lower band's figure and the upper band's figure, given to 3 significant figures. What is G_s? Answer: 165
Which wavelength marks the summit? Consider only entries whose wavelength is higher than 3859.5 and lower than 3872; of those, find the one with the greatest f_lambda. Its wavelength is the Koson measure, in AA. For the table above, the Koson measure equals 3864.35 AA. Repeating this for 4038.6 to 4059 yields 4043.67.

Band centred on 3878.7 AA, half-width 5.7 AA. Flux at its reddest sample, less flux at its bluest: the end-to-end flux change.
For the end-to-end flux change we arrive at -5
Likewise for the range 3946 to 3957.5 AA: -10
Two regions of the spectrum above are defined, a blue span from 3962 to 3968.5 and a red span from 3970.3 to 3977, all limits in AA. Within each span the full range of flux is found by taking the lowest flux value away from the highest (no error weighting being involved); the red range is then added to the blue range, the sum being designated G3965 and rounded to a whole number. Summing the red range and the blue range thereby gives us 162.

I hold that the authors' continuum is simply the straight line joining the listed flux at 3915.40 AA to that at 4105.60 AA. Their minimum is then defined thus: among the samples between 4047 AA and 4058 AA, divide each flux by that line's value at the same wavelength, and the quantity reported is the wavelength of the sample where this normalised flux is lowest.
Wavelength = 4057.67 AA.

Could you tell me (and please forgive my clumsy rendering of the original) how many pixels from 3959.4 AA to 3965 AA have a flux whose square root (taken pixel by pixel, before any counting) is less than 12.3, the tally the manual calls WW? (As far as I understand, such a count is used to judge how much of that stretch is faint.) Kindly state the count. 5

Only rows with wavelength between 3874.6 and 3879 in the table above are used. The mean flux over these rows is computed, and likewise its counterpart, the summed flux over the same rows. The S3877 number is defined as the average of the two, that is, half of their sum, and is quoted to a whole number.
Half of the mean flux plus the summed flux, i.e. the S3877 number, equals 459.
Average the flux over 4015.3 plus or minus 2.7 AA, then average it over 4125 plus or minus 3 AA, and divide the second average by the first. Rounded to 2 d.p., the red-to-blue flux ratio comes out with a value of 0.95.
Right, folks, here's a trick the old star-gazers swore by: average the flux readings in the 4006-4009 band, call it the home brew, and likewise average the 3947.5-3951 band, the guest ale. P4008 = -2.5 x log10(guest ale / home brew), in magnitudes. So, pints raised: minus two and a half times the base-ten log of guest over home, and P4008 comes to 0.1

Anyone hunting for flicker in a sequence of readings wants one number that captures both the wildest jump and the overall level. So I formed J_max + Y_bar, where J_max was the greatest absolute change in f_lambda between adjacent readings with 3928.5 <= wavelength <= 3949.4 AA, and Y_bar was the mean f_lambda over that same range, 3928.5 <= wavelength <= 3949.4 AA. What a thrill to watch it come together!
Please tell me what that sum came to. 139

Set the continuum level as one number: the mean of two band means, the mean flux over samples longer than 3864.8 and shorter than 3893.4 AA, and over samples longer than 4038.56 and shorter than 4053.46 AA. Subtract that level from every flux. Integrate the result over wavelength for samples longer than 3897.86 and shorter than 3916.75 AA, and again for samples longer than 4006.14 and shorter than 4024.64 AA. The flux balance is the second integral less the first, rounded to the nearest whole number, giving 270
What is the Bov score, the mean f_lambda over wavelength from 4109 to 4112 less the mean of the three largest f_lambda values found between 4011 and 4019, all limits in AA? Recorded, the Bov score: -22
